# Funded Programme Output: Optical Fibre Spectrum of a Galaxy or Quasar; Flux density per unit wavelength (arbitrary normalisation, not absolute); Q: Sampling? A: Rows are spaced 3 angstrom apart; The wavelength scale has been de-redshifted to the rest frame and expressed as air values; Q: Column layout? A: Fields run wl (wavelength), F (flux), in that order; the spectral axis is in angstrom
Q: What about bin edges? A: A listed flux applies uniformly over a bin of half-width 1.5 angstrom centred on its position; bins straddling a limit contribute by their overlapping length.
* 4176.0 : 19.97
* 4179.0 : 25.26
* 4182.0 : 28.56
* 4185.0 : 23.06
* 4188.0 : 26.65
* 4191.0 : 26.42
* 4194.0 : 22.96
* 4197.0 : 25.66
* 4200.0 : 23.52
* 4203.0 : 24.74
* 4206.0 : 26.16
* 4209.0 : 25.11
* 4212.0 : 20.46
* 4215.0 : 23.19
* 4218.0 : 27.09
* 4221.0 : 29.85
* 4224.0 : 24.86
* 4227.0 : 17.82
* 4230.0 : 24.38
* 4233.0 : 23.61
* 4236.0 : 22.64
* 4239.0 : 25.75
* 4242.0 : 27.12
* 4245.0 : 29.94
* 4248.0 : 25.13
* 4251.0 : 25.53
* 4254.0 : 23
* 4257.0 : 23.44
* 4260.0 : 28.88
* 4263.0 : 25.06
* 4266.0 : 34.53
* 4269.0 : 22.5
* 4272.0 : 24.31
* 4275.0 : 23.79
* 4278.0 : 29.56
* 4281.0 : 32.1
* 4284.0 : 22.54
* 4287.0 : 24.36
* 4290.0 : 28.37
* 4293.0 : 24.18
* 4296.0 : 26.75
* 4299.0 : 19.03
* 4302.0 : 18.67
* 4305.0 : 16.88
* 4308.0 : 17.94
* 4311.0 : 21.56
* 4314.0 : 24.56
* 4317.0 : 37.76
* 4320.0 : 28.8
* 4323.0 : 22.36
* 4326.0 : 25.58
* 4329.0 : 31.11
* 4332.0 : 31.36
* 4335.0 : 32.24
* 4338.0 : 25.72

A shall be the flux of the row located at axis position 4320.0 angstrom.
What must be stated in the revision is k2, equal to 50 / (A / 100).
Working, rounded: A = 28.8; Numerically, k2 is 174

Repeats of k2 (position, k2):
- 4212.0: 244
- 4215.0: 216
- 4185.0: 217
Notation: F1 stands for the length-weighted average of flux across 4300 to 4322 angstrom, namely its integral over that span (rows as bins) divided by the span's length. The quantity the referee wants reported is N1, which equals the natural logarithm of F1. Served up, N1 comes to 3.16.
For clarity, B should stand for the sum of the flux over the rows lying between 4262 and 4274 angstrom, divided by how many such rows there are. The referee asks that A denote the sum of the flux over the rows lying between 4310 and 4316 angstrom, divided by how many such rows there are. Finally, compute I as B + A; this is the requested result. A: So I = 49.7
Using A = 23.1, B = 26.6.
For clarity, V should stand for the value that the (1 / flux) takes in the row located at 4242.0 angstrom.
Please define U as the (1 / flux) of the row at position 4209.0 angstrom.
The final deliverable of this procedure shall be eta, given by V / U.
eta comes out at 0.93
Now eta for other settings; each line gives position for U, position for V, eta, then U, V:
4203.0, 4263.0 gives 0.99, 0.040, 0.0399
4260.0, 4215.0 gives 1.25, 0.035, 0.0431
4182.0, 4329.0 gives 0.92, 0.035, 0.0321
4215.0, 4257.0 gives 0.99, 0.043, 0.0427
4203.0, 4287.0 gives 1.02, 0.040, 0.0411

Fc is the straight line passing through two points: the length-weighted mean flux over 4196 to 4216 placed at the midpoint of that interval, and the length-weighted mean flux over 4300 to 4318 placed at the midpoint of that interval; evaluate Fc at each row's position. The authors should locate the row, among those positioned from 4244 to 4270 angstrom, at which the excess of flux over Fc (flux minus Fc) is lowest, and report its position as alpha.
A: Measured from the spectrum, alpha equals 4269.0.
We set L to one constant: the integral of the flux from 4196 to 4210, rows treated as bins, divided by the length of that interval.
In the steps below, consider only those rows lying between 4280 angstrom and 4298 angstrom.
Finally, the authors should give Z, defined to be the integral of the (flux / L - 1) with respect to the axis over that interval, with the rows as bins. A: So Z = 0.7 angstrom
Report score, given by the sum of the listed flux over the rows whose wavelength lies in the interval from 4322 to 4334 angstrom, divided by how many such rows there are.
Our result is 27.6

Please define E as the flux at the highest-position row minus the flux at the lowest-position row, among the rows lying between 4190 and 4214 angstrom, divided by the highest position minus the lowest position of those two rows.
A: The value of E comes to -0.28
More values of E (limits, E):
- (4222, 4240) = 0.06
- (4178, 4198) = 0.02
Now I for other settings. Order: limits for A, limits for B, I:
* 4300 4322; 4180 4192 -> 49.9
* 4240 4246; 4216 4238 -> 52.9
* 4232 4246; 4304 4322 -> 50.4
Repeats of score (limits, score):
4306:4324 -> 25.5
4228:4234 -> 24.0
